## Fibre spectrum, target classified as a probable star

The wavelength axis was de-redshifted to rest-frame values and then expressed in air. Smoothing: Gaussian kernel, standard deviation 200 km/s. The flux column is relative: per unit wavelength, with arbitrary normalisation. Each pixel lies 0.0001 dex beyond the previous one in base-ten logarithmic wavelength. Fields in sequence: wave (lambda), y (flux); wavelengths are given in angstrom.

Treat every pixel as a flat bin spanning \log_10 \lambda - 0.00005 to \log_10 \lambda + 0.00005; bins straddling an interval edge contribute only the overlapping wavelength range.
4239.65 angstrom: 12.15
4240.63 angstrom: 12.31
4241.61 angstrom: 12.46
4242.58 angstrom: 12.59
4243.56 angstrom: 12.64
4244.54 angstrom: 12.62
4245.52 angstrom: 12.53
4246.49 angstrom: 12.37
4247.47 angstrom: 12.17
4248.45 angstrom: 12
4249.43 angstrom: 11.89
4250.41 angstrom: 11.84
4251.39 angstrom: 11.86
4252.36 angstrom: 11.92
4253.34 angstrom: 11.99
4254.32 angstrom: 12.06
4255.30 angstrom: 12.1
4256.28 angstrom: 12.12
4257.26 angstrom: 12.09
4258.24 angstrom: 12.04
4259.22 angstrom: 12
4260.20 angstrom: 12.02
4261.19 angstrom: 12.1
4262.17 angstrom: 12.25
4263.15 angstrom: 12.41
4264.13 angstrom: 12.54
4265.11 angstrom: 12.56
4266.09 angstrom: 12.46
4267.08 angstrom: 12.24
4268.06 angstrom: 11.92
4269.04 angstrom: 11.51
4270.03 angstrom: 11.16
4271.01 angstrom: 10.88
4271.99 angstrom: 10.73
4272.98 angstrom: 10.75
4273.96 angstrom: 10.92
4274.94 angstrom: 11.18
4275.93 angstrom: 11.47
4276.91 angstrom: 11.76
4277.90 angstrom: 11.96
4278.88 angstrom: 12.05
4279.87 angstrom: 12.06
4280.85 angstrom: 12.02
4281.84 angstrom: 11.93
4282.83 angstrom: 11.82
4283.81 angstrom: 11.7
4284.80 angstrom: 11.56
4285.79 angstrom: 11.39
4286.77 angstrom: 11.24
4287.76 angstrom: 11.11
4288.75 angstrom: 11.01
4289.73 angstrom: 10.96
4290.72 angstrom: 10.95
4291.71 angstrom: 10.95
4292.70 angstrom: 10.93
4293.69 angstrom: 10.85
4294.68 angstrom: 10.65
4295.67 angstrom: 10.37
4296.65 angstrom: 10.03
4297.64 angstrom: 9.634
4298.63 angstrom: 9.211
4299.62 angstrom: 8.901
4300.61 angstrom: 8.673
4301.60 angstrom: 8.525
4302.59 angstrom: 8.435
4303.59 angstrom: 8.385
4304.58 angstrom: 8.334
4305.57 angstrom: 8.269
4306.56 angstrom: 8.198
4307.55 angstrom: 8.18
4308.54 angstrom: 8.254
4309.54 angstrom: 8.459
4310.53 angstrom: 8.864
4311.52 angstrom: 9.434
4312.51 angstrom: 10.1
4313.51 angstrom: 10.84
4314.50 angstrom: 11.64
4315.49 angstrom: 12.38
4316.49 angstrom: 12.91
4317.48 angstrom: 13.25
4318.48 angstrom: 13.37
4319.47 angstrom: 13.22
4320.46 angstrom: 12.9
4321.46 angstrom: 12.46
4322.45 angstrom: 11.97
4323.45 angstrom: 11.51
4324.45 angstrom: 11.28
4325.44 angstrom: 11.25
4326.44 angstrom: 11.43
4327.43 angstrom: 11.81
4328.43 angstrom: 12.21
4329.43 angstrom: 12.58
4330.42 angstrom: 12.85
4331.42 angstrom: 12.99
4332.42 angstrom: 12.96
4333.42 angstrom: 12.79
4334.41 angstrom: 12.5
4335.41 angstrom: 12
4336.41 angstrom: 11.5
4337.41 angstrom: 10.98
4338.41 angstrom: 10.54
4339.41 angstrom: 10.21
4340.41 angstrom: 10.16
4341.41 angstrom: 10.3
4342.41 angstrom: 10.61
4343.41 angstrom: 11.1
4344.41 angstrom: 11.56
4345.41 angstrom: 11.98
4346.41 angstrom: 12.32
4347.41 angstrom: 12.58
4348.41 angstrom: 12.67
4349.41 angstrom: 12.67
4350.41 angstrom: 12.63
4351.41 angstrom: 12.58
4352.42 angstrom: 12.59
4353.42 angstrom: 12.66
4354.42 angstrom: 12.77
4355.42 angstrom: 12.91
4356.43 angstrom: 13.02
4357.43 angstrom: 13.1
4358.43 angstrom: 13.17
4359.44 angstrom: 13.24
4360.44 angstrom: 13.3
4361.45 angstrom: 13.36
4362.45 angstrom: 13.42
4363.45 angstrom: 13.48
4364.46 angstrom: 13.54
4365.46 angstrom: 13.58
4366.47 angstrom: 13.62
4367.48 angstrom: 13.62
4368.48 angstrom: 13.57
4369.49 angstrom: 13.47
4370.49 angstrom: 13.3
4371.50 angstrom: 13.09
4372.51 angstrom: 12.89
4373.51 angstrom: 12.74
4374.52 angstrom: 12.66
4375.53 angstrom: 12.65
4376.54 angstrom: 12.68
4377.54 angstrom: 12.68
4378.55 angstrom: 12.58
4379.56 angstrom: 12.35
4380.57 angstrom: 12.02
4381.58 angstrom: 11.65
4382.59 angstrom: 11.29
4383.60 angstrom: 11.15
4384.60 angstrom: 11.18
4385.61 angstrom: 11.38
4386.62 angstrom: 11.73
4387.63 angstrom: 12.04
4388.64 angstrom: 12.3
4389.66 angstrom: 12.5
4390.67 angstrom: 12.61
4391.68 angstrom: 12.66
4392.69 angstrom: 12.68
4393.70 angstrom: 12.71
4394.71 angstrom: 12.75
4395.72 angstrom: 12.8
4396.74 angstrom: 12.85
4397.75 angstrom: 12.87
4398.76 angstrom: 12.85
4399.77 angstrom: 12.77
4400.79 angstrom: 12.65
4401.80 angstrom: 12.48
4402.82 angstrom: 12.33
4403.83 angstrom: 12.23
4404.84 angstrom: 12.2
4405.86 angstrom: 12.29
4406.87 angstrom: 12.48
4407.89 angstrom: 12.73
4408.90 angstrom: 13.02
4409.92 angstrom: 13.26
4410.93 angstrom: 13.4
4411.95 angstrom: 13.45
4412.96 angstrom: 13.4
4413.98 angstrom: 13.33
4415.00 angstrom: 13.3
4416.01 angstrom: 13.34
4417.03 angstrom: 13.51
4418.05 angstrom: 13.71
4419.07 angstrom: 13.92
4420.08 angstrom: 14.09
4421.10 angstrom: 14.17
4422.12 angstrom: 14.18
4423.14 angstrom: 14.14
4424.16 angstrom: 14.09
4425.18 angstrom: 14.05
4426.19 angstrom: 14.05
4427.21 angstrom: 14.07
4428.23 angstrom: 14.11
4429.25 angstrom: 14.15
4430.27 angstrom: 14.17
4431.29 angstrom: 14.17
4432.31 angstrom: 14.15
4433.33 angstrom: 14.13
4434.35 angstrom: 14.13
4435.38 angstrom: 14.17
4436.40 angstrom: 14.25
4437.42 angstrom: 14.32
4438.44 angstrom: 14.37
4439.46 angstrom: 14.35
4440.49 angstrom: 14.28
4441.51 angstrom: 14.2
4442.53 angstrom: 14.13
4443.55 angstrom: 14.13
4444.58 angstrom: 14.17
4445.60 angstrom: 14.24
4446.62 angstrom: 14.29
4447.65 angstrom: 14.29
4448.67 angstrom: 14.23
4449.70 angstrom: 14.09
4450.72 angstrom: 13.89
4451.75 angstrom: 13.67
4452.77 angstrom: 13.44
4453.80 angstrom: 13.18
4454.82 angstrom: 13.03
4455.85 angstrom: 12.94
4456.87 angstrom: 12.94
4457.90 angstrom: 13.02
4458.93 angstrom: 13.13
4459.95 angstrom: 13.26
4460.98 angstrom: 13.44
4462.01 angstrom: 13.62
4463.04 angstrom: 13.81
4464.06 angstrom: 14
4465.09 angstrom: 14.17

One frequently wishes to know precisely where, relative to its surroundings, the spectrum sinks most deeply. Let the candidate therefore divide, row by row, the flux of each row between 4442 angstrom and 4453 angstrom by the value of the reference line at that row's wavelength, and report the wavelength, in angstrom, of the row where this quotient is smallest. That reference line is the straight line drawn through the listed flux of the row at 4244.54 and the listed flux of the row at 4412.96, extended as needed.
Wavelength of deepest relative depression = 4452.77 angstrom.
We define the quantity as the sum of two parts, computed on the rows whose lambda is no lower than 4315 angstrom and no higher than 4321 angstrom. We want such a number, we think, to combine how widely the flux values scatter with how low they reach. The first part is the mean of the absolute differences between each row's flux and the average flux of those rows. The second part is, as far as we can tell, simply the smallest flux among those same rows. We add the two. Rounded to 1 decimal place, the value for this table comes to 12.7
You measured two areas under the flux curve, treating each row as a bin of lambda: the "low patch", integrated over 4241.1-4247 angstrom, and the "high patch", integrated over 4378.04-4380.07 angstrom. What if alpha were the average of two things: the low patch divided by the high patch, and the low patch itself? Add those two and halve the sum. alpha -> 38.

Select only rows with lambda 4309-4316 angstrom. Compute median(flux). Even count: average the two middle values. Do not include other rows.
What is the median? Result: 10.1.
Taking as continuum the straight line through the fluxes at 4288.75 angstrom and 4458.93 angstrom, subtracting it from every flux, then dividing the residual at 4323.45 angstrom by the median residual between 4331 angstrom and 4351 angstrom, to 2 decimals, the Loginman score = 0.20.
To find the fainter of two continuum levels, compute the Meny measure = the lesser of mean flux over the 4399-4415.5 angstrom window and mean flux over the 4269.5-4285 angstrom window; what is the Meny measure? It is 11.5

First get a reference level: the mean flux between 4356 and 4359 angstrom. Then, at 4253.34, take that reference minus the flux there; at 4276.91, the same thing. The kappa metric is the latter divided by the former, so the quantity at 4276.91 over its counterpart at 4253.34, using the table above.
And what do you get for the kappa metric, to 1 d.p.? 1.2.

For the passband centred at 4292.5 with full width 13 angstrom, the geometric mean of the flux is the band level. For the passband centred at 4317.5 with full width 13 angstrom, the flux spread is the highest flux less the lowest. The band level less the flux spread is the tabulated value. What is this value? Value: 7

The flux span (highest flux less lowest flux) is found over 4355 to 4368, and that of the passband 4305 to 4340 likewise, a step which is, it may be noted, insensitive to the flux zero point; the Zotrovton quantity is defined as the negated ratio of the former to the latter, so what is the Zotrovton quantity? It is -0.14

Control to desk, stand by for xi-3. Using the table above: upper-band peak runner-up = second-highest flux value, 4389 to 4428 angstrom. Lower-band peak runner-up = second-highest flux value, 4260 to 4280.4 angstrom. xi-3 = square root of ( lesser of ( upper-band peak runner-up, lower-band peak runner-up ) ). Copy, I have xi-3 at 3.54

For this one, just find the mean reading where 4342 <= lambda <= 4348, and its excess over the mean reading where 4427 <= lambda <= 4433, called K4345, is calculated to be -2.4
